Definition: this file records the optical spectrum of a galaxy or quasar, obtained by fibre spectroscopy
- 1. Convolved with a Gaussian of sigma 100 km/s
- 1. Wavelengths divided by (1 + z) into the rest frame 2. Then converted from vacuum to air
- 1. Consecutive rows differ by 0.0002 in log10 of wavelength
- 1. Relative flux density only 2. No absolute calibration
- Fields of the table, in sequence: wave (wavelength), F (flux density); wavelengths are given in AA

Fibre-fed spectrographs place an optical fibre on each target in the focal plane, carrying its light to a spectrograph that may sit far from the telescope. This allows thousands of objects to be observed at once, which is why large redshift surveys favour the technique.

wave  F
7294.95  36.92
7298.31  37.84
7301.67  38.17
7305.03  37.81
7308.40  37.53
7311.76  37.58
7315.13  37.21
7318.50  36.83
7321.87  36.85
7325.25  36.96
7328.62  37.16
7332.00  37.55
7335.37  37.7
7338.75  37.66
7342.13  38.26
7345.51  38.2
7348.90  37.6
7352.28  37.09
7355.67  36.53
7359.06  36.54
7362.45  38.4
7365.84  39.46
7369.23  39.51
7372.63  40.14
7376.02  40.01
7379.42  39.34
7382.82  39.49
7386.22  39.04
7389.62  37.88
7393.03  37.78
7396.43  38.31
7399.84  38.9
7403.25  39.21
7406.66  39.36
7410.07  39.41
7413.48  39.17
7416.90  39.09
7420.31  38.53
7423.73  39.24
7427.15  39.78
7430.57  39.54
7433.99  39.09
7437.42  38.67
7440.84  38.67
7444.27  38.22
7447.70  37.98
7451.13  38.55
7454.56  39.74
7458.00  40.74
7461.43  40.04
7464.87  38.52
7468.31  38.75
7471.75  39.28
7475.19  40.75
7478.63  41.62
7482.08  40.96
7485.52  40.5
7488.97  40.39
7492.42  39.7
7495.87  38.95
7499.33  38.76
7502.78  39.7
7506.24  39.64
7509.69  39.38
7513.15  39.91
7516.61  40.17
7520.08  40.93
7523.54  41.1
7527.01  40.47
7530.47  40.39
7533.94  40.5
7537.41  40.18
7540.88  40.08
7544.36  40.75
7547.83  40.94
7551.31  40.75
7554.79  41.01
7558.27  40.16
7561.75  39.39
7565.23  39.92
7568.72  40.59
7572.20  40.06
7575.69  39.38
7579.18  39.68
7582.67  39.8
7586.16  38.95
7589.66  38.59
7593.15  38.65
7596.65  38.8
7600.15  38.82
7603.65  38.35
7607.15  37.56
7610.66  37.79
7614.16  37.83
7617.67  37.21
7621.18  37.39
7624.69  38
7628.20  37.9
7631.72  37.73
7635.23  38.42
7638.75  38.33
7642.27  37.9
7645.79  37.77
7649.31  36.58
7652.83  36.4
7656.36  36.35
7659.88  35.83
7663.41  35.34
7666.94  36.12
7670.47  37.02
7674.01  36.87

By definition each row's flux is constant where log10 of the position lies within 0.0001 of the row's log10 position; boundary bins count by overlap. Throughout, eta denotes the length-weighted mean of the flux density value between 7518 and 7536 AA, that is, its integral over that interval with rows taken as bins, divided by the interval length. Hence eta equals 40.7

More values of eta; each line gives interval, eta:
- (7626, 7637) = 38.0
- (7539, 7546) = 40.4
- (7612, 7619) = 37.6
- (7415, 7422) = 38.8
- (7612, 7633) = 37.7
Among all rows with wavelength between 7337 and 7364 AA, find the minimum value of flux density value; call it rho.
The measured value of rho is 36.53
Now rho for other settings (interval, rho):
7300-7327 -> 36.83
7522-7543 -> 40.08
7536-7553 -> 40.08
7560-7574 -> 39.39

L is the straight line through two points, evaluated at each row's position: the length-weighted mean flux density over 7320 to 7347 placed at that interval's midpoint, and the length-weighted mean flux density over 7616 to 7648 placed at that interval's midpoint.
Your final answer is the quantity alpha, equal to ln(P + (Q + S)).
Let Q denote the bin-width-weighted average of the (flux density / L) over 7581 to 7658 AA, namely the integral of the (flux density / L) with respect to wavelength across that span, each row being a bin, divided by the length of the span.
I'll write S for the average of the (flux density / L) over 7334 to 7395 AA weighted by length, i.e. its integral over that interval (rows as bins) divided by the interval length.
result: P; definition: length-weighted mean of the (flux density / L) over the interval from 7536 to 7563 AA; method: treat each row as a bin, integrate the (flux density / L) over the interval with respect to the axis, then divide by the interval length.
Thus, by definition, 1.13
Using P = 1.07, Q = 1.00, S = 1.02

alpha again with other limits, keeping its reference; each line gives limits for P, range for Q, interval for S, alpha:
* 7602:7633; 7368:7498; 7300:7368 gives 1.11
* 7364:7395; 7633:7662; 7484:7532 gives 1.13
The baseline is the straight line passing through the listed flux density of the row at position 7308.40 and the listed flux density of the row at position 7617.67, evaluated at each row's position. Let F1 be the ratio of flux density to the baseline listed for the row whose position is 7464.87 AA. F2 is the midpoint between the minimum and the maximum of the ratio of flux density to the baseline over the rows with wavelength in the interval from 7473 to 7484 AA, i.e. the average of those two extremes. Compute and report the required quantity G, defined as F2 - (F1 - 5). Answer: 5.07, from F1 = 1.03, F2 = 1.10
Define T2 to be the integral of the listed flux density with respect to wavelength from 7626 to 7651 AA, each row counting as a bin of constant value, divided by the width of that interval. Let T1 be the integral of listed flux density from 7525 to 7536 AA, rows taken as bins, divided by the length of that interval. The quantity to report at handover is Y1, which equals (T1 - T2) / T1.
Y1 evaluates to 0.066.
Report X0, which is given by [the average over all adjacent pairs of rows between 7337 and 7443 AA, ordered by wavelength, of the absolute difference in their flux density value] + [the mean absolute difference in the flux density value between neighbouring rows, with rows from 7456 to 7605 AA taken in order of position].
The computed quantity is 0.93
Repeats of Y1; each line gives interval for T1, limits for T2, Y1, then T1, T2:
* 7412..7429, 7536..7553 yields -0.035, 39.2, 40.5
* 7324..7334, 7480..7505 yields -0.069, 37.3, 39.9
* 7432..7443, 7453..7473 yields -0.018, 38.8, 39.5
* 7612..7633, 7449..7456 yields -0.037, 37.7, 39.1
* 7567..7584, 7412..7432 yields 0.017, 39.9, 39.2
